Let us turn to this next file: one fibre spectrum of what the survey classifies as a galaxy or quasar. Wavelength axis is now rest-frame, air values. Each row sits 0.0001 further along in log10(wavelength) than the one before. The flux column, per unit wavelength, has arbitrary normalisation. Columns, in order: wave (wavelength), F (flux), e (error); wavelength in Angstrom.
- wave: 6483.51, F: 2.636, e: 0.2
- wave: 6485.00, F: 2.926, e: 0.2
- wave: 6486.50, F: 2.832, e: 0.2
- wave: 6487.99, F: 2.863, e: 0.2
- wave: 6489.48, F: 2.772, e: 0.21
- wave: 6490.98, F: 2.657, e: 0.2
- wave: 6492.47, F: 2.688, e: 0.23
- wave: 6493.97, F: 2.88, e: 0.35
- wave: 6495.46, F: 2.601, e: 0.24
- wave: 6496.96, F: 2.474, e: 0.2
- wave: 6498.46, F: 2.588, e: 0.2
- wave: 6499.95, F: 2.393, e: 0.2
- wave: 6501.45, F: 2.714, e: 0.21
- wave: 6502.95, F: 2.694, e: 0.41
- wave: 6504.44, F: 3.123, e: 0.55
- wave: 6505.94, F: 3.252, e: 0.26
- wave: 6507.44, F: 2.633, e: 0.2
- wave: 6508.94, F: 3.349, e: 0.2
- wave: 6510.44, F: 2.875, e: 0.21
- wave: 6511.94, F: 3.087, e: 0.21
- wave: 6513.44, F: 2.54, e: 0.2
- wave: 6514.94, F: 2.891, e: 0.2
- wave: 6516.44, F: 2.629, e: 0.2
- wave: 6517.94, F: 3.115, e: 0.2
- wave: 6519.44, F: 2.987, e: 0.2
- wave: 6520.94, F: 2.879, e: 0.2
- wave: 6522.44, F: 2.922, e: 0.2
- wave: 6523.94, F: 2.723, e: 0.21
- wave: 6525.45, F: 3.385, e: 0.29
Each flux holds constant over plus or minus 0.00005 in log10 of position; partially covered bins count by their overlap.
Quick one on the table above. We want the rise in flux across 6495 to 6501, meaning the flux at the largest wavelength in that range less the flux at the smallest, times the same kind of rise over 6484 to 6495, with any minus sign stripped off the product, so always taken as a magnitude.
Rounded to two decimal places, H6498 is 0.01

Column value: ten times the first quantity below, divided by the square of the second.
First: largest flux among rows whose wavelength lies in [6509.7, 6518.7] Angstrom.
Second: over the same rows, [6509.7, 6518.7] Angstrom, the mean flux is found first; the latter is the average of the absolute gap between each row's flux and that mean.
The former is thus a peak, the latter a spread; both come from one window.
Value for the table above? 950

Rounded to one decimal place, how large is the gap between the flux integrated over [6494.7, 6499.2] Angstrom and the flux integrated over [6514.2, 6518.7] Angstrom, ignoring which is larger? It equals 1.5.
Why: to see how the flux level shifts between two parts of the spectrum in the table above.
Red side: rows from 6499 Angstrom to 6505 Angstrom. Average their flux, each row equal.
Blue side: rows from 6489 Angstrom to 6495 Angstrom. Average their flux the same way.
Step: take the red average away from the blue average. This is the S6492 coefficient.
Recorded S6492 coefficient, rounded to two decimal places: 0.02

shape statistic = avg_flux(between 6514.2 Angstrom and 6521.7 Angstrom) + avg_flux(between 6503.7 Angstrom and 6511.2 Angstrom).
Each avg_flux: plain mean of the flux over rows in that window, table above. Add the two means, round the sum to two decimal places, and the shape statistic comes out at 5.95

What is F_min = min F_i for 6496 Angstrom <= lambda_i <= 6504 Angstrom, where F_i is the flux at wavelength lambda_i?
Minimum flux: 2.393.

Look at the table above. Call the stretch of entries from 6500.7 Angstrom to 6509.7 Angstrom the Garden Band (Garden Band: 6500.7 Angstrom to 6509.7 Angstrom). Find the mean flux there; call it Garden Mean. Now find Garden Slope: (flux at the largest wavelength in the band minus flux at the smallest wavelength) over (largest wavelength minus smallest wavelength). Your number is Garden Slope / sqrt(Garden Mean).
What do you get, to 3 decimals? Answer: 0.049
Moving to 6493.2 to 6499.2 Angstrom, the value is -0.040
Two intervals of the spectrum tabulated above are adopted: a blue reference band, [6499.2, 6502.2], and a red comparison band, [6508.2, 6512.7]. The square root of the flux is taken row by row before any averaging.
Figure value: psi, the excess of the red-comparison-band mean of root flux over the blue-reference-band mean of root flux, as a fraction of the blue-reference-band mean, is 0.10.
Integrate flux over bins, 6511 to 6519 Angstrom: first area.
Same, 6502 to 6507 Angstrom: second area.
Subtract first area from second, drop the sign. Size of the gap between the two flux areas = 8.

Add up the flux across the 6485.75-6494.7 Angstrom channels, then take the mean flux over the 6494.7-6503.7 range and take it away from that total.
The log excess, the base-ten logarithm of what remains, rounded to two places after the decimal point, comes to 1.15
